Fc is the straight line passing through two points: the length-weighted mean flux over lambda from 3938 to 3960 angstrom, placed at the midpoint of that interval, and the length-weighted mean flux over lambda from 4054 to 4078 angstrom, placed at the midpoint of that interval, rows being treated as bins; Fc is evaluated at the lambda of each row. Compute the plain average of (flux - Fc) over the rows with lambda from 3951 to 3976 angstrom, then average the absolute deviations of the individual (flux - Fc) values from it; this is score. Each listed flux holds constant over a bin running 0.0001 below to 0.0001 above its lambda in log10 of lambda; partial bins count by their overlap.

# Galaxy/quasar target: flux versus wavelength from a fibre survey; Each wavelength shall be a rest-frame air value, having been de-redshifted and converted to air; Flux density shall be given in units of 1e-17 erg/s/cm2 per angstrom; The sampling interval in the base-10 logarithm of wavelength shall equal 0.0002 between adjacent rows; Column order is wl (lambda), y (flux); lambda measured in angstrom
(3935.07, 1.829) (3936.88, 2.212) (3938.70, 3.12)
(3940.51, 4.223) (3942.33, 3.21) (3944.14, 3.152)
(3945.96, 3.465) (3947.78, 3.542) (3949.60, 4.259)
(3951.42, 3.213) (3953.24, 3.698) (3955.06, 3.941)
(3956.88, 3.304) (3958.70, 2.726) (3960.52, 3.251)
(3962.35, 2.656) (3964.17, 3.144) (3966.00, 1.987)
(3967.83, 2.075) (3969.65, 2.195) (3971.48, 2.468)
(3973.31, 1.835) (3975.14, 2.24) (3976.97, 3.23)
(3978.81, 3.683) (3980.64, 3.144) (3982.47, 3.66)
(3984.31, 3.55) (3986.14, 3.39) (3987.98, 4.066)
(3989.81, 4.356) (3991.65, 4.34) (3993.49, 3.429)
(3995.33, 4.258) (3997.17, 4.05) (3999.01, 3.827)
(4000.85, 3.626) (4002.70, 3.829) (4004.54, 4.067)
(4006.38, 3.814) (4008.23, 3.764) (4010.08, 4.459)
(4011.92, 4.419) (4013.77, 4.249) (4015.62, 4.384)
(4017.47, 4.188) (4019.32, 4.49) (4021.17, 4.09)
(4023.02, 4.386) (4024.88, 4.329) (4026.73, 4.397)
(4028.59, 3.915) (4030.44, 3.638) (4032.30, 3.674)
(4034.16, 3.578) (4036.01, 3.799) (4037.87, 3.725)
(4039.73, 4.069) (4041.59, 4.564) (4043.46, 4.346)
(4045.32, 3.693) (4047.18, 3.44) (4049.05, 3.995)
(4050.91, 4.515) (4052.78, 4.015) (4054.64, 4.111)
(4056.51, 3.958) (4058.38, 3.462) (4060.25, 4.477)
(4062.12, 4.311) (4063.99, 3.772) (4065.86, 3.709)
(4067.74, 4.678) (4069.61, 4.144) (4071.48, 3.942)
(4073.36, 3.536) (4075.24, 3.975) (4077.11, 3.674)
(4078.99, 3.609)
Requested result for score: 0.59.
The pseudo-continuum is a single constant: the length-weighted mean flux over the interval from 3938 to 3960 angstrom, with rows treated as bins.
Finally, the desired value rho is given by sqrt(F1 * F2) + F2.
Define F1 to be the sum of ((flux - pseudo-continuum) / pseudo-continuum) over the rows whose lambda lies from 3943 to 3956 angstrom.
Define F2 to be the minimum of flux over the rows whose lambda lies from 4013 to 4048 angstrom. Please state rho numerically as 4.4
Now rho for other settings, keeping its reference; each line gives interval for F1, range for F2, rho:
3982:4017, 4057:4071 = 6.5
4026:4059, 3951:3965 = 5.1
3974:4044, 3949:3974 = 4.8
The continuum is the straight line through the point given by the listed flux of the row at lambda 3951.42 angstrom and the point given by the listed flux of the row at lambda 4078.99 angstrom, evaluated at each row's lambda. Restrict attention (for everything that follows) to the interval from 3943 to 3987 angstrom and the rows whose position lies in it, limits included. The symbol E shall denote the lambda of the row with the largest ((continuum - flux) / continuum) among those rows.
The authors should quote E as 3973.31 angstrom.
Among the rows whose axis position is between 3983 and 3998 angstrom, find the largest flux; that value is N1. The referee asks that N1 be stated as 4.356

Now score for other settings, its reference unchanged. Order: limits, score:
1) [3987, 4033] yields 0.26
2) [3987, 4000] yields 0.25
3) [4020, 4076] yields 0.30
